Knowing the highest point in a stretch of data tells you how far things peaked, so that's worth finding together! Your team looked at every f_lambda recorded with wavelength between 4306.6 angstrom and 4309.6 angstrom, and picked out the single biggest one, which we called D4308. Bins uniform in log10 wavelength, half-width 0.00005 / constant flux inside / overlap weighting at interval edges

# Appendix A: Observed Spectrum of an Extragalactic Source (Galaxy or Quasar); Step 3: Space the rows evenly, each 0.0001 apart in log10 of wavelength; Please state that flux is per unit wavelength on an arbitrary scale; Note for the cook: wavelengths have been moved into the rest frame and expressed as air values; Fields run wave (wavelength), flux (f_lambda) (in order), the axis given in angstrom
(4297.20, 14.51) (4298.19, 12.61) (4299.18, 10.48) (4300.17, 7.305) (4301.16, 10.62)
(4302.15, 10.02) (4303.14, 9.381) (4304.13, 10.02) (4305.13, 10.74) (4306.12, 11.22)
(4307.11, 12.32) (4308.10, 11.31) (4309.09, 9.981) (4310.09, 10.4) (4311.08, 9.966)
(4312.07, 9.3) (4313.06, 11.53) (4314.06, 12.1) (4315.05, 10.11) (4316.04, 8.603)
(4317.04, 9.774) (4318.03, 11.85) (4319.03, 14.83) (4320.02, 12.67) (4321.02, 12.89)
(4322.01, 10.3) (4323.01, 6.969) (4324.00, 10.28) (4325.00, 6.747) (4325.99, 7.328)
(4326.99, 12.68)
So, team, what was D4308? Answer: 12.32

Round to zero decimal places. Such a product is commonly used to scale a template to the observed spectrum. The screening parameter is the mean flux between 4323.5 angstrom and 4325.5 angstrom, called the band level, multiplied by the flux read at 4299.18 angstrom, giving 89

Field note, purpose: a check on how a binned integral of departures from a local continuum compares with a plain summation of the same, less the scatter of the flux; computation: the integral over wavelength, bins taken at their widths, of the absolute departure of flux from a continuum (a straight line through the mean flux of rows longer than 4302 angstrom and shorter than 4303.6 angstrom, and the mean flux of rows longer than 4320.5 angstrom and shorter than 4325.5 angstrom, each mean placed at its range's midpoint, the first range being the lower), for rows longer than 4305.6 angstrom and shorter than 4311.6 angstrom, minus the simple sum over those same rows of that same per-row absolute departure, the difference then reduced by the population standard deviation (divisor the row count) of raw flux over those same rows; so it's -0.9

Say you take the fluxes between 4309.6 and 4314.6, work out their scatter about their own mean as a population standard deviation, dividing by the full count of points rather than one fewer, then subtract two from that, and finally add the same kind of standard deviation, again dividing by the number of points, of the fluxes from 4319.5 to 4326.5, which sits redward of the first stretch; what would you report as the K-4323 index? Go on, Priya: 1.5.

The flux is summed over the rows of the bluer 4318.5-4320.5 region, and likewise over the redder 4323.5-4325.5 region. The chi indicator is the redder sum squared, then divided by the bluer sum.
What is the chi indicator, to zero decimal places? 11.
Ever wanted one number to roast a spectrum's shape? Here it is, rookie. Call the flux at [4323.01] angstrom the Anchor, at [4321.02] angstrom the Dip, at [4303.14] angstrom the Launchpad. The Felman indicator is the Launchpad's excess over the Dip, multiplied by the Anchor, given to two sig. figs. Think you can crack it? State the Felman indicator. -24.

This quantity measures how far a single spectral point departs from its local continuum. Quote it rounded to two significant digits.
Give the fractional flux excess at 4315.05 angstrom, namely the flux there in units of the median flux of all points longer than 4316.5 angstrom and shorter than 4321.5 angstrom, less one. -0.20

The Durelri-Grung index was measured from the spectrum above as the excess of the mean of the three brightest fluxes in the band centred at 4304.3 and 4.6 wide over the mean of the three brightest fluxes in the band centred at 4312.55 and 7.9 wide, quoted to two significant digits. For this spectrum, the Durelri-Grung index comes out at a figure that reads -0.68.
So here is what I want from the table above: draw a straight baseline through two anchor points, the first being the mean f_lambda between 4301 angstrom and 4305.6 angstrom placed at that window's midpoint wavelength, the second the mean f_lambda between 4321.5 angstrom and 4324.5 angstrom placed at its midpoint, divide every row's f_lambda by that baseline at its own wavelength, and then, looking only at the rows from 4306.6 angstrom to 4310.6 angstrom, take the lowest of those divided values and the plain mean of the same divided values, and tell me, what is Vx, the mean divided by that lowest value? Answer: 1.10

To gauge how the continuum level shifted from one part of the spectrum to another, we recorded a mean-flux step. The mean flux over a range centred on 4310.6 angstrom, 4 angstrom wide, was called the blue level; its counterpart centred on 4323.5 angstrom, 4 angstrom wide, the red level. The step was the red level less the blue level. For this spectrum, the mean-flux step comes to -1.3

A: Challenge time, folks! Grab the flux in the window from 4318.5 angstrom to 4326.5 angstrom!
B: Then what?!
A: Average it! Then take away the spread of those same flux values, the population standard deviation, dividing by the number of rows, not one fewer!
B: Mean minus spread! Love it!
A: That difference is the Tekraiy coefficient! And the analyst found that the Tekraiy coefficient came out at 7.4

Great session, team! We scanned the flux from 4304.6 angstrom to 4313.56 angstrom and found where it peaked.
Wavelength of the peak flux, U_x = 4307.11 angstrom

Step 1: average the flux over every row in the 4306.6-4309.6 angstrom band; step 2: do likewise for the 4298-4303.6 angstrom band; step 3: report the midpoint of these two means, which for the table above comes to 10.6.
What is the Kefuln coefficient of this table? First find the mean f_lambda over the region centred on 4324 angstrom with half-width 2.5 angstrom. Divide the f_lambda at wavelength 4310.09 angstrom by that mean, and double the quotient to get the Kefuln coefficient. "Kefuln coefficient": 2.5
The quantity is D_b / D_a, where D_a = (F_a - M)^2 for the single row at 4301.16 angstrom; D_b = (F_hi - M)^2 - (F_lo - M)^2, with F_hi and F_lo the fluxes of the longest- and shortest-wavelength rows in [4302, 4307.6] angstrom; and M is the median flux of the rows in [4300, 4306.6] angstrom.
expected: 15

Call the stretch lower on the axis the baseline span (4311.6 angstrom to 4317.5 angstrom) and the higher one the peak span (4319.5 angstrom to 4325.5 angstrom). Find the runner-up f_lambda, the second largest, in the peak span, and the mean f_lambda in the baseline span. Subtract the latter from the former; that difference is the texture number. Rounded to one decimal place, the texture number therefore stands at 2.4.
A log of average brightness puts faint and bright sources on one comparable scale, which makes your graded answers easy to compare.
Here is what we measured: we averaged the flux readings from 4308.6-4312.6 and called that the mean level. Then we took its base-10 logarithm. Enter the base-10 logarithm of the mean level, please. 1.00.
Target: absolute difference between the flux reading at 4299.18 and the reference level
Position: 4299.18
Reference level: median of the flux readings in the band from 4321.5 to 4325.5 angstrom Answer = 1.9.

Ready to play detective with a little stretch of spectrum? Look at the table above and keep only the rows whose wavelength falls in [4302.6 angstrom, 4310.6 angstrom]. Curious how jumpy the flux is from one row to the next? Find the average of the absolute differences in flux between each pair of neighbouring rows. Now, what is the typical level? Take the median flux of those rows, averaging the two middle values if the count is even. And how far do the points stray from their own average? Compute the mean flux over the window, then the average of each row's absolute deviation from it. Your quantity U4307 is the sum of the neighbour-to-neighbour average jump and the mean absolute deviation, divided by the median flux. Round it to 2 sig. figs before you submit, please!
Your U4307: 0.15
